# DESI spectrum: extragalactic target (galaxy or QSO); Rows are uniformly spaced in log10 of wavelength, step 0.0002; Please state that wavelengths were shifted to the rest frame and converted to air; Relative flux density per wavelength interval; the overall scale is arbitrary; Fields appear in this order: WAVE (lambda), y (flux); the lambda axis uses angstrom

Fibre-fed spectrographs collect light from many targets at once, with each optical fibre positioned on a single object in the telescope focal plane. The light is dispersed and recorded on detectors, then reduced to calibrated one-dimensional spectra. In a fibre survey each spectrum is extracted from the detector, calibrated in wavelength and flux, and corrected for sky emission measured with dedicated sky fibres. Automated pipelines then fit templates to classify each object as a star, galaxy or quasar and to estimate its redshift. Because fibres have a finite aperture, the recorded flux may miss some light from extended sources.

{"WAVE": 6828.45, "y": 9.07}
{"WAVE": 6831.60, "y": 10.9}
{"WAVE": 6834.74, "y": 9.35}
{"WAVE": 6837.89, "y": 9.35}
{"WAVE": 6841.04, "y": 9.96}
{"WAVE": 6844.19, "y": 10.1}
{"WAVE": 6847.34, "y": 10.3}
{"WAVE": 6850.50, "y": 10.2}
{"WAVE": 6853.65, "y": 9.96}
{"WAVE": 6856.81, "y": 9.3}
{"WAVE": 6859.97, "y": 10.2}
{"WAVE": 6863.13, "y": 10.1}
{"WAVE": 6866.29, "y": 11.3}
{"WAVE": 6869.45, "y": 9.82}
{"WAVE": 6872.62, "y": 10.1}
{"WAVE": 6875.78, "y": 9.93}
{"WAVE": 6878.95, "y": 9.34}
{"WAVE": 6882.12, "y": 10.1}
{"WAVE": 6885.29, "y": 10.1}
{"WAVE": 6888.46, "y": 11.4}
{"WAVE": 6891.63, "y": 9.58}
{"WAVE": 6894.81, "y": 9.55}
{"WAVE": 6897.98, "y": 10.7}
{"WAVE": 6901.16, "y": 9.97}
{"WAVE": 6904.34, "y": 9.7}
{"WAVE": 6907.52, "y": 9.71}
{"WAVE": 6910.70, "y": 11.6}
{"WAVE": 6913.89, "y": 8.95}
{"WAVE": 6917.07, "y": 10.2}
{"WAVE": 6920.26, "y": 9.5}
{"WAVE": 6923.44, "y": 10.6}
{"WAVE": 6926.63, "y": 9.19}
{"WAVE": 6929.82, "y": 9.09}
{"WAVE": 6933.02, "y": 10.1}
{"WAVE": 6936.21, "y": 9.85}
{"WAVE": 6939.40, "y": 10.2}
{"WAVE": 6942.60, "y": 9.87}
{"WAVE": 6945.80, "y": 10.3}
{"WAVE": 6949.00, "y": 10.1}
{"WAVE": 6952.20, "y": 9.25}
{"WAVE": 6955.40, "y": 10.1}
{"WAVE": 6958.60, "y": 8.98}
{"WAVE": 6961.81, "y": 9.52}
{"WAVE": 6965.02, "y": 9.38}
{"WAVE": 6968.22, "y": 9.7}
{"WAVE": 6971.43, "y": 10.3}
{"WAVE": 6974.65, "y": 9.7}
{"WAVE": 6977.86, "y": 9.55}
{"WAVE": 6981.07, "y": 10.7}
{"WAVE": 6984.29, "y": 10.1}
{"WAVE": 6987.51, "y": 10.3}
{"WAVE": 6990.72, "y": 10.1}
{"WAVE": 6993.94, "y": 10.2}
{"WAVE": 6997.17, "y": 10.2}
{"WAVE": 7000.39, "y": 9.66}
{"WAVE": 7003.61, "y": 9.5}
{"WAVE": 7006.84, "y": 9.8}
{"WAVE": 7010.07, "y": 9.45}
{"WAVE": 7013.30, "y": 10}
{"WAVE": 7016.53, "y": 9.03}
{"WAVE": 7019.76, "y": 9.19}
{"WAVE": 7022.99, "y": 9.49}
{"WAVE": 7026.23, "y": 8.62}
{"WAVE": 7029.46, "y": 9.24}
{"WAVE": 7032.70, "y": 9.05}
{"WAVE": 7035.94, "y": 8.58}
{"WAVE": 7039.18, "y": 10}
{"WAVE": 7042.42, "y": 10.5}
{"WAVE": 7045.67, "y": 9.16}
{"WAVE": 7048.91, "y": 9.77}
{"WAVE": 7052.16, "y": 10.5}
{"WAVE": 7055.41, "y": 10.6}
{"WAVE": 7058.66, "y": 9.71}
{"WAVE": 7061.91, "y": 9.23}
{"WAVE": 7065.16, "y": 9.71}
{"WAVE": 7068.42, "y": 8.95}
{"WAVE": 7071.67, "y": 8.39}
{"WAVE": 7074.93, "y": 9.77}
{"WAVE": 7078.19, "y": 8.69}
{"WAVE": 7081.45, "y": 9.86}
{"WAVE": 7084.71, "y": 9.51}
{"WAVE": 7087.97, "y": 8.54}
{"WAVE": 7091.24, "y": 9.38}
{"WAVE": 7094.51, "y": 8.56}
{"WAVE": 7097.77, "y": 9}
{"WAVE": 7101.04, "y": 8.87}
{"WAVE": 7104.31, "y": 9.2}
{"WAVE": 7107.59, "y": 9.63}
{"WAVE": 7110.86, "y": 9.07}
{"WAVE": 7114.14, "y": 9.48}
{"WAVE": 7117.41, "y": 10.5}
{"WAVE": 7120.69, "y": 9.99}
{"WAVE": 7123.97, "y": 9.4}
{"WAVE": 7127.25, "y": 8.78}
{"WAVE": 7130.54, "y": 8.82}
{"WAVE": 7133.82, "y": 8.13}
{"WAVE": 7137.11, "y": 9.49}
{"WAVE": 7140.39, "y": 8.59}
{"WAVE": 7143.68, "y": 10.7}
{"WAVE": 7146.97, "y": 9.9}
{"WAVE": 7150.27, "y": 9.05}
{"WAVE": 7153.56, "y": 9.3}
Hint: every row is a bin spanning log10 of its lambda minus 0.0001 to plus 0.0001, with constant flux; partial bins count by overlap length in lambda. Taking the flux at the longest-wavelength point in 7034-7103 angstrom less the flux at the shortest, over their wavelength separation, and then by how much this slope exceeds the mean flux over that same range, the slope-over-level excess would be -9.4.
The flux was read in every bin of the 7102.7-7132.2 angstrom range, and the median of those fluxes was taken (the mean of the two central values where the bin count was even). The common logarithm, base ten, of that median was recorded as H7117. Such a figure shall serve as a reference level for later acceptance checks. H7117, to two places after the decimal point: 0.97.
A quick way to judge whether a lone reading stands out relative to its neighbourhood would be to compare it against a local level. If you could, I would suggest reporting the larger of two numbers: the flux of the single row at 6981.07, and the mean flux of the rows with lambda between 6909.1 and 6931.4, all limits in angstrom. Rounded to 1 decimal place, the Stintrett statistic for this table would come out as 10.7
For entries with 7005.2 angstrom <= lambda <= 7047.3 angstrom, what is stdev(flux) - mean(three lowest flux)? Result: -8.2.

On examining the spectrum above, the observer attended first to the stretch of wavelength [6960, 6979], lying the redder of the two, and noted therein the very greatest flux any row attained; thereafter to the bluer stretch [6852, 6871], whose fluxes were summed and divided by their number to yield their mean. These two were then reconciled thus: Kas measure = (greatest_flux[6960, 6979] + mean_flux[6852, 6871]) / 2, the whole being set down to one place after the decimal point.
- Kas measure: 10.2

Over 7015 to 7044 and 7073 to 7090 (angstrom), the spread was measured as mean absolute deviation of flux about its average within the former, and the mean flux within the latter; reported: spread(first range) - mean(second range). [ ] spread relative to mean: -8.8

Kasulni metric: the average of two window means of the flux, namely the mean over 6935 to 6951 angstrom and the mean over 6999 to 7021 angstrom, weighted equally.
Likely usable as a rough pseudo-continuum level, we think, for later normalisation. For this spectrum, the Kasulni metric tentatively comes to 9.79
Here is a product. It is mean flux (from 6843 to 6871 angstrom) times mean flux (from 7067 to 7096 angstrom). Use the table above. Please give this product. 92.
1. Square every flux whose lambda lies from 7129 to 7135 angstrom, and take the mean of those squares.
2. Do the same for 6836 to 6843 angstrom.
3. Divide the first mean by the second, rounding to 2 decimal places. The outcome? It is 0.77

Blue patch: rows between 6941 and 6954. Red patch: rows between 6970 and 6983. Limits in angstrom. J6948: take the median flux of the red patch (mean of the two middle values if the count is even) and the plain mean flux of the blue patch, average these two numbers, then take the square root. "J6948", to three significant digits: 3.15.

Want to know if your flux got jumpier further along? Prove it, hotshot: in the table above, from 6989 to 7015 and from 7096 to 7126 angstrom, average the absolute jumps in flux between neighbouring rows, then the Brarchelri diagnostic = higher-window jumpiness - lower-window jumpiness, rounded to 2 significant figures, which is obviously 0.21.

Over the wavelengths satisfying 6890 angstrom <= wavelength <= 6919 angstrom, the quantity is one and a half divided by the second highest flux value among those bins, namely 0.140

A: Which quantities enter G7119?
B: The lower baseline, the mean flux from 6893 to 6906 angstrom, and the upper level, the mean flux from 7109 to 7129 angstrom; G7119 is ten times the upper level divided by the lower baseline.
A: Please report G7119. 9.6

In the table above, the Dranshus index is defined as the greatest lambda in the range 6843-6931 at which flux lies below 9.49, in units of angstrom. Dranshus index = 6929.82 angstrom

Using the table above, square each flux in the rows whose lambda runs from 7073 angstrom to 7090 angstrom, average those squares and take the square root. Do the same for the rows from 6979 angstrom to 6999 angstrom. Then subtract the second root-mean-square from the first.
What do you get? -1.0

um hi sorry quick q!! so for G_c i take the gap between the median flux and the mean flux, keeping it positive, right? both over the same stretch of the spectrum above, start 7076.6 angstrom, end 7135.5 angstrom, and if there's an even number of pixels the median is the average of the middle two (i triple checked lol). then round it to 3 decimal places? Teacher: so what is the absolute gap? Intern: 0.054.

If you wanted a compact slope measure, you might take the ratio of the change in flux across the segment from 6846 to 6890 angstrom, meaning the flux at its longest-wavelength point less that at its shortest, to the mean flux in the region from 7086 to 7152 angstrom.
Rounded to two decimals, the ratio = 0.12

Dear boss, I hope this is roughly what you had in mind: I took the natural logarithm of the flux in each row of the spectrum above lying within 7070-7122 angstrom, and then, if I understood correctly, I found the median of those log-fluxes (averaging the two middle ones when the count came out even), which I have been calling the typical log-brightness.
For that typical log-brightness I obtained 2.23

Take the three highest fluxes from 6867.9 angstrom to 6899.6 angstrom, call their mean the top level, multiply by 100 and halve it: 537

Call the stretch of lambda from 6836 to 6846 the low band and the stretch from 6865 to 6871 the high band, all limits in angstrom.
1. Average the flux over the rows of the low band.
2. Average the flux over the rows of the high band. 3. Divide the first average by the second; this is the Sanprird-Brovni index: 0.93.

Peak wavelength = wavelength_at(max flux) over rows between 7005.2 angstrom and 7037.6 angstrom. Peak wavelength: 7013.30 angstrom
